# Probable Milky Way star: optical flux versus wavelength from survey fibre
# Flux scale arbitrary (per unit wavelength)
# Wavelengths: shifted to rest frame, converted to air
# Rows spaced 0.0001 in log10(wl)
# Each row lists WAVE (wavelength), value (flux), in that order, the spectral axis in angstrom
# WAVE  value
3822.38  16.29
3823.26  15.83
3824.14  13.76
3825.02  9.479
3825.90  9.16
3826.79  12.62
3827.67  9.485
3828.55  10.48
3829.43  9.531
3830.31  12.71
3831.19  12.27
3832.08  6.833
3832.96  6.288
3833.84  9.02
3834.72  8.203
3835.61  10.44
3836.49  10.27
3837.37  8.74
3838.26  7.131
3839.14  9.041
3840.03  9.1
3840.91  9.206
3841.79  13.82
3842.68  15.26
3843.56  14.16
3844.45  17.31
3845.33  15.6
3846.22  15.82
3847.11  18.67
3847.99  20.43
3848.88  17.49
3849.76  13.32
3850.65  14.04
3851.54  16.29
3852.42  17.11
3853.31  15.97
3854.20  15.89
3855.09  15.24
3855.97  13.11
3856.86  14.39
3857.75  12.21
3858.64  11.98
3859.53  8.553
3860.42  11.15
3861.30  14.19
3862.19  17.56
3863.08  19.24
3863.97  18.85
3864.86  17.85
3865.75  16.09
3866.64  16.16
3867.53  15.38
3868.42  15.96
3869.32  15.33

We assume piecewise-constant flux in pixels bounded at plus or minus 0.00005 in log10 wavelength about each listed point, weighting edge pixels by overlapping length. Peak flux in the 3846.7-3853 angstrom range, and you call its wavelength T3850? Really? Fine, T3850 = 3847.99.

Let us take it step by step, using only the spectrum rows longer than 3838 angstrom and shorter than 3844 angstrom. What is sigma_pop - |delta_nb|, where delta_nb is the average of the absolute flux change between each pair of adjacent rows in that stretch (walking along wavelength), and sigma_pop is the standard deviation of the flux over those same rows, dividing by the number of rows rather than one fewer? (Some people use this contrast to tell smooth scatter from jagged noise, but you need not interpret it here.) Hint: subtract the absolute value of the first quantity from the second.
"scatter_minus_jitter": 1.4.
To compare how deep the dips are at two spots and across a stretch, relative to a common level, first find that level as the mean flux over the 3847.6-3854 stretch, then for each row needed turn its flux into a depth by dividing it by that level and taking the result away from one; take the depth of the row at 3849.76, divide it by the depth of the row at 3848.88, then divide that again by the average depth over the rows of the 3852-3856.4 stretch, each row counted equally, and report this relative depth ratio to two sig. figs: -49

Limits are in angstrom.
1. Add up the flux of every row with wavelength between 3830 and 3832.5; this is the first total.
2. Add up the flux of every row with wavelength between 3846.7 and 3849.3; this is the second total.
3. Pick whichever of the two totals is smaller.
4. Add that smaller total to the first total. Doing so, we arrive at 64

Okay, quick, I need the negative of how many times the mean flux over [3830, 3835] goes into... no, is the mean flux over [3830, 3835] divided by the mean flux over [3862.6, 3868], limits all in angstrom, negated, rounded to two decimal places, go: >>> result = -0.53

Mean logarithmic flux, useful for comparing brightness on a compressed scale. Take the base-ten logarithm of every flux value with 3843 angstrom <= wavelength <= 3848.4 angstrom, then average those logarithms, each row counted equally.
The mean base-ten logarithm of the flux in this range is 1.23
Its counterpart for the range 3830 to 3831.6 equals 1.10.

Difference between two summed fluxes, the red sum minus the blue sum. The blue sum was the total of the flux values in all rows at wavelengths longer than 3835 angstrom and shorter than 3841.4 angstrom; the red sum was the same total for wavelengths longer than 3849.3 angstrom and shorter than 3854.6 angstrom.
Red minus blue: 29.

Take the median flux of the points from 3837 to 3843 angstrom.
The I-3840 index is 9.1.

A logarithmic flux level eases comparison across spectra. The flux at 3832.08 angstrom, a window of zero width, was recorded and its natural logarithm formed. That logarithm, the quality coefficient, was 1.92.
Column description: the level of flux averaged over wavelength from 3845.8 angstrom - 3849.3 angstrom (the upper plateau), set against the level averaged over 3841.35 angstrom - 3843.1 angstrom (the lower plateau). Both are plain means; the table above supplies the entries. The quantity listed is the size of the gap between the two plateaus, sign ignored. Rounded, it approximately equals 3.6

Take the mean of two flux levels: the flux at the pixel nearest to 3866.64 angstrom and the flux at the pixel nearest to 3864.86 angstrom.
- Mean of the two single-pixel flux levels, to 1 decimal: 17.0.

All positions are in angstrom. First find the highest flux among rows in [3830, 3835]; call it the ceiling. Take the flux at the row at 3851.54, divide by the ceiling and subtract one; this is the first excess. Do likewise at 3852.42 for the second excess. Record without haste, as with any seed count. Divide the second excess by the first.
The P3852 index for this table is 1.2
